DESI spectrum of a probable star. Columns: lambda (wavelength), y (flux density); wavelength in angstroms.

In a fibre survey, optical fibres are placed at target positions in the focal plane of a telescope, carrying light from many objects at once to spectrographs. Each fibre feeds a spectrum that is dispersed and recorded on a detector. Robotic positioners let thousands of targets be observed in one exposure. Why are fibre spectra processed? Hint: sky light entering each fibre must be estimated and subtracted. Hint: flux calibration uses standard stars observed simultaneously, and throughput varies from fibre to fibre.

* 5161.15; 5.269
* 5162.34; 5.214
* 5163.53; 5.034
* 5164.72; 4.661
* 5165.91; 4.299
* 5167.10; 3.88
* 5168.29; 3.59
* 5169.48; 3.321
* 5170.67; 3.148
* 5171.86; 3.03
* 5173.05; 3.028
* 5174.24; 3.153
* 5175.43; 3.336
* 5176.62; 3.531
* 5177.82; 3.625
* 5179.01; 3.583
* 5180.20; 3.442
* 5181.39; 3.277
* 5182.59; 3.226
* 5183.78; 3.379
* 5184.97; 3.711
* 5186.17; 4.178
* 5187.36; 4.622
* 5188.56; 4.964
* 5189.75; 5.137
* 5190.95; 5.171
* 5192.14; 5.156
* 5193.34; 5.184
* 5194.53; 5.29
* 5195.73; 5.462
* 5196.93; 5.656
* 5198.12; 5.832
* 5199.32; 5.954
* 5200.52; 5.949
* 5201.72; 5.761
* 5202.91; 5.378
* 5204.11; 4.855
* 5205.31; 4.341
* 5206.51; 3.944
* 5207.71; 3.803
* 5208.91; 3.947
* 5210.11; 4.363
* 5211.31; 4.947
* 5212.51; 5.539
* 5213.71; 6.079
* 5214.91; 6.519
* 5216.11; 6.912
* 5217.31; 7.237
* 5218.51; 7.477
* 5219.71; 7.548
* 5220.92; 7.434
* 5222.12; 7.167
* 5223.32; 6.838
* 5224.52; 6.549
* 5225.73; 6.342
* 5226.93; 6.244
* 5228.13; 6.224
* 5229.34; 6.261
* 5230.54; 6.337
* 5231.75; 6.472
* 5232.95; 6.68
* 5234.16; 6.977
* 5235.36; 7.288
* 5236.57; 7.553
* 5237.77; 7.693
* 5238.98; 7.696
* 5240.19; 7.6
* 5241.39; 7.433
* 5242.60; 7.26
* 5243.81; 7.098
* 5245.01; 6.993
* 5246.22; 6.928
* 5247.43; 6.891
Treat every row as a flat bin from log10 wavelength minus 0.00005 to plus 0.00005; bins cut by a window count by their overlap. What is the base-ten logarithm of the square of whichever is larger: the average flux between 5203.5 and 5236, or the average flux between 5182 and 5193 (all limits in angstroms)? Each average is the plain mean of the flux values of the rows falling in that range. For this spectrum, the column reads 1.57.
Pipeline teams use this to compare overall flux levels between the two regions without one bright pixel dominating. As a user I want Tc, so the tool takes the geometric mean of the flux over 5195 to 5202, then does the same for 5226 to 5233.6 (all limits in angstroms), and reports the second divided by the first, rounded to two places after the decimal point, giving 1.10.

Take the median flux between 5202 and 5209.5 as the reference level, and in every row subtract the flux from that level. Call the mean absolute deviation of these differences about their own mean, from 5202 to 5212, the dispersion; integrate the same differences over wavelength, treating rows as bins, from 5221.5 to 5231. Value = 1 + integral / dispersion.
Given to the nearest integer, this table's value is -48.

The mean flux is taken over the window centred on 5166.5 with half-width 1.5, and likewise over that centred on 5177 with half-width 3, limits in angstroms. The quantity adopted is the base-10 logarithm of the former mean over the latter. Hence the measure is 0.07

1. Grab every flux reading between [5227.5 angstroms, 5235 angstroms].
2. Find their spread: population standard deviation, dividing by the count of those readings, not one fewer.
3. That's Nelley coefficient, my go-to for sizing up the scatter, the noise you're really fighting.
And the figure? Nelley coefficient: 0.26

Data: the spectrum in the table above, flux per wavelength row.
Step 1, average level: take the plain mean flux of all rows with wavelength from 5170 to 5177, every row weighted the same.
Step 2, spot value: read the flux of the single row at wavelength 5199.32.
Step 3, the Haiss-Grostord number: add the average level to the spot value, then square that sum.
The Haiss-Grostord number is 84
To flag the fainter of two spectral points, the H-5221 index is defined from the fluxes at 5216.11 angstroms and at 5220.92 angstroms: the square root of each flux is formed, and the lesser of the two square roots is 2.63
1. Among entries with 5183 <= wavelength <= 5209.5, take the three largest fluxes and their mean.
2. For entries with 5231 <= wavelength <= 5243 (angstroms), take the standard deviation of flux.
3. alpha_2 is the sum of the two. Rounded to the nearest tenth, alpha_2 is 6.3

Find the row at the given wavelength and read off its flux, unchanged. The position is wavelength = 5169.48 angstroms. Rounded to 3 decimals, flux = 3.321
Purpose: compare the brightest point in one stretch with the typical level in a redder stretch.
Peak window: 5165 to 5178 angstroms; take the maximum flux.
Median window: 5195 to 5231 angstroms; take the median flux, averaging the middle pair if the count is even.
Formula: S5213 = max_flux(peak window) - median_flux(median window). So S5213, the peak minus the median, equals -1.7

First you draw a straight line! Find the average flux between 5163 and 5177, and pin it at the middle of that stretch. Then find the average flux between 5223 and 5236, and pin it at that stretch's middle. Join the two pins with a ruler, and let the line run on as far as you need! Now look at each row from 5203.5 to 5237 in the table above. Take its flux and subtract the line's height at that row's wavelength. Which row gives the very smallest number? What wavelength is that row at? 5207.71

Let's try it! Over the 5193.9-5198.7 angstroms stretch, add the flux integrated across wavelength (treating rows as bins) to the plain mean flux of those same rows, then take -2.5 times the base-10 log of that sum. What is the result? -3.8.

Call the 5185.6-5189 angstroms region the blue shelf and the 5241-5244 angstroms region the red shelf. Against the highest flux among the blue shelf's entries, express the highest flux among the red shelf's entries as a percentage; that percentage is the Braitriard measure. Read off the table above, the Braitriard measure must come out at 150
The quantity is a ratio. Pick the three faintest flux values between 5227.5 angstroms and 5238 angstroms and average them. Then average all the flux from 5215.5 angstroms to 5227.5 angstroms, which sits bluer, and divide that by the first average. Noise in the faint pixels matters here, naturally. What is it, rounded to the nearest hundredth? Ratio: 1.11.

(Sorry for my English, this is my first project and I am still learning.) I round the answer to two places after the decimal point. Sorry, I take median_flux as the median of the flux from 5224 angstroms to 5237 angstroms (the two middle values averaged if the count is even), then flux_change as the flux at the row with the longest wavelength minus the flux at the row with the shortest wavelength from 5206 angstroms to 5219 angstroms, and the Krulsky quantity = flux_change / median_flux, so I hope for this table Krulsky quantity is 0.55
